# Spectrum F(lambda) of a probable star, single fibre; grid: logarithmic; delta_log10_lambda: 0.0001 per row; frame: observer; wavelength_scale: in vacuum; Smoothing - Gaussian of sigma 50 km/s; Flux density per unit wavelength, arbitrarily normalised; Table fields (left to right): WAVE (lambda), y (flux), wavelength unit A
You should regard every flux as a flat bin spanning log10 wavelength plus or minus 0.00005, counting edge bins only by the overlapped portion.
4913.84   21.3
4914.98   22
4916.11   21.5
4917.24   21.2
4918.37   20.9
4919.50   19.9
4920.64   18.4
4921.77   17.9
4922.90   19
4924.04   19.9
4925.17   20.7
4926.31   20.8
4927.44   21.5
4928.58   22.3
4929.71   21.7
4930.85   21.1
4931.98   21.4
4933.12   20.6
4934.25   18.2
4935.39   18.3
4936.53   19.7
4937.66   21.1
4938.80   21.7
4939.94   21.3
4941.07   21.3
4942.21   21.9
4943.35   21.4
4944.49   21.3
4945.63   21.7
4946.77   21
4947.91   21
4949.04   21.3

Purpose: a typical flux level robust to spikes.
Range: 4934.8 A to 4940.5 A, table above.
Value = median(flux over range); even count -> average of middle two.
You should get 21.1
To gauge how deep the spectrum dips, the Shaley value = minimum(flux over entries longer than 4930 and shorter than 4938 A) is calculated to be 18.2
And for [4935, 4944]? 18.3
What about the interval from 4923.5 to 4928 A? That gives 19.9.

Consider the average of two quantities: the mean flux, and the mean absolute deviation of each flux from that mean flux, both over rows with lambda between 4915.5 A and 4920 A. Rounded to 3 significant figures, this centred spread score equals 10.7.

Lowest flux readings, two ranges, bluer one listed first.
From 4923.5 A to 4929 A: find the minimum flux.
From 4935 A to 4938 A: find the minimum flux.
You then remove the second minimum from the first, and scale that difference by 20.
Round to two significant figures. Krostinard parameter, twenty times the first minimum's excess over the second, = 32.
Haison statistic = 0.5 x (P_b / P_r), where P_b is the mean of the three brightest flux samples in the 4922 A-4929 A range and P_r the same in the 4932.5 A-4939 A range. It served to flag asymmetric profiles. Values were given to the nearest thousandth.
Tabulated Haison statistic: 0.509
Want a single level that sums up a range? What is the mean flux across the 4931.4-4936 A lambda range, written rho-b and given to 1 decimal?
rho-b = 19.6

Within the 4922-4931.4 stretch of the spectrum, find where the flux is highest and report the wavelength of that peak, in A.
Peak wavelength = 4928.58 A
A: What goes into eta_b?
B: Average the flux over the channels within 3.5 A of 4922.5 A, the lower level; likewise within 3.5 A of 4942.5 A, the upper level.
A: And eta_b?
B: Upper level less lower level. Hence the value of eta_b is 2.2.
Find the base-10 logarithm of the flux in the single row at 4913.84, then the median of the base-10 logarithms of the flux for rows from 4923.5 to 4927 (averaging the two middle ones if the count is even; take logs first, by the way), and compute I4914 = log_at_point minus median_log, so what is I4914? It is 0.012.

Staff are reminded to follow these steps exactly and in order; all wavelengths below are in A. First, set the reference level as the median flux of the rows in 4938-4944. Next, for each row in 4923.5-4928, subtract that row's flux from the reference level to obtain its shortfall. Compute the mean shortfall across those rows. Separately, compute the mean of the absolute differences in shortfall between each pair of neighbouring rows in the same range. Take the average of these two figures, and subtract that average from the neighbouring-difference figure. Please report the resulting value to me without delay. -0.07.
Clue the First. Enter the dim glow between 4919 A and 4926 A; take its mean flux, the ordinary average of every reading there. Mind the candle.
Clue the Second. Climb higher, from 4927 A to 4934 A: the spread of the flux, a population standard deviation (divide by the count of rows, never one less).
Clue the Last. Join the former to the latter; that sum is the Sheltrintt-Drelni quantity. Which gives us 19.8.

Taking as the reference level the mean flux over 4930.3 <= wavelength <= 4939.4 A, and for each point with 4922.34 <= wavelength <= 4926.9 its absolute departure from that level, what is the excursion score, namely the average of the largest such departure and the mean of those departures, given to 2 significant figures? 0.96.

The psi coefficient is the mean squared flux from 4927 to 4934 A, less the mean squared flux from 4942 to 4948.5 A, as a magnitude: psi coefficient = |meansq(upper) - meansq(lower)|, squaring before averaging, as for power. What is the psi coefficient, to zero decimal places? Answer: 2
